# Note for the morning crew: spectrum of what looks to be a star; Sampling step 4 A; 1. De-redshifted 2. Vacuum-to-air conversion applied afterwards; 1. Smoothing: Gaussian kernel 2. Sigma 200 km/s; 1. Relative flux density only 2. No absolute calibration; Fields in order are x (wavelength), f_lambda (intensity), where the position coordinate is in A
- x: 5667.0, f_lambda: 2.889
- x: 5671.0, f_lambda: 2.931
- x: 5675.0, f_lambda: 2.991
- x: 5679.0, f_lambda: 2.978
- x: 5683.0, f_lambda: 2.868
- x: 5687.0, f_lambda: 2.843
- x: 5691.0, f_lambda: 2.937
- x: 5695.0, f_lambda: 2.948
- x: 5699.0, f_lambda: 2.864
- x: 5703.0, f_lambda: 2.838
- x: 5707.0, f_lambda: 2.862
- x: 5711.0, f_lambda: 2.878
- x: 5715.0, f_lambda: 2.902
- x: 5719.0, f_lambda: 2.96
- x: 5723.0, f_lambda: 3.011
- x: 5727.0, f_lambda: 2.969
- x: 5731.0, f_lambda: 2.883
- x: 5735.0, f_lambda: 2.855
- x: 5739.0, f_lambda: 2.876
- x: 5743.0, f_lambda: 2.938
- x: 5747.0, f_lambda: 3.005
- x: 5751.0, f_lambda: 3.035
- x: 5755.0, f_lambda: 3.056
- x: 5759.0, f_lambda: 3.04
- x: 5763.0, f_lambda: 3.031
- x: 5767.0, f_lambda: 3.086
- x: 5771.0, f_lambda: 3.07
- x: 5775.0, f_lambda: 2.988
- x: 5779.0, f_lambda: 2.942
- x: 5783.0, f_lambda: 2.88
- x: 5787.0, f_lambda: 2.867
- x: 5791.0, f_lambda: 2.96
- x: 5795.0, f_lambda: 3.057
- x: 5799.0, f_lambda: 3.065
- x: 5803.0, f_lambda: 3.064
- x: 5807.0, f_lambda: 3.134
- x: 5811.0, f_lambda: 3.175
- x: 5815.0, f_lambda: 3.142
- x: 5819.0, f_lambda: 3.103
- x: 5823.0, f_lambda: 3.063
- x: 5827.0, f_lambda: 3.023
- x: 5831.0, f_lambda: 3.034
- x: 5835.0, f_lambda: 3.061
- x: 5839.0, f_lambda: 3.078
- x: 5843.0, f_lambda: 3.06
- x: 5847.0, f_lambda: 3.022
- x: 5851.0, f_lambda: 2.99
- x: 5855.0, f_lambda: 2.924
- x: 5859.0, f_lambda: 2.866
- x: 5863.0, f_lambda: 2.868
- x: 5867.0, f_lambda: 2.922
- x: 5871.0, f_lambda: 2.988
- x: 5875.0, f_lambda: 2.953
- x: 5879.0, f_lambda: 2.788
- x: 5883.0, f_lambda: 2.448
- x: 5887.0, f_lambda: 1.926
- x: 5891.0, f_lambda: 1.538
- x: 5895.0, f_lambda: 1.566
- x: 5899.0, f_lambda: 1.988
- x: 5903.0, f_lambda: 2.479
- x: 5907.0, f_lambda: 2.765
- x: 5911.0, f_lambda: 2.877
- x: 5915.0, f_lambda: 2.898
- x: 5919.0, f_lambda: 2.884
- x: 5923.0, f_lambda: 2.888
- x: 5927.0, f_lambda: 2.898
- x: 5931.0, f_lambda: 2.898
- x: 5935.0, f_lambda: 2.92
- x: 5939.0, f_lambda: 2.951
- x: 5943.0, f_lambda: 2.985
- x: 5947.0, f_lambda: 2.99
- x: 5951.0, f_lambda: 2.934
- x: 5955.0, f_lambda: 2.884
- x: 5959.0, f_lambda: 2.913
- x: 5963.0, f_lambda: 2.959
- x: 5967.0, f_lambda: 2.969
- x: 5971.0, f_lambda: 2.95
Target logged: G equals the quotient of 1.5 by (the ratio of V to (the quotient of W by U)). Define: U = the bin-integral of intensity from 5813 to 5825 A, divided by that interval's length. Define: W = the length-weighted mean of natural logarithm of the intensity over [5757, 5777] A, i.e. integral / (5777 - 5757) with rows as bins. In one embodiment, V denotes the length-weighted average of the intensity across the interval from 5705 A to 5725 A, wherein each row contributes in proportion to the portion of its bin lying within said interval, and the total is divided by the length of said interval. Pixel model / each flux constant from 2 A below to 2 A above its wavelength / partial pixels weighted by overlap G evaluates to 0.184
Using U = 3.10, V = 2.92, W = 1.11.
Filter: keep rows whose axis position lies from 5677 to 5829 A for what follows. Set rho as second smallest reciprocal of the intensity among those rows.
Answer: 0.318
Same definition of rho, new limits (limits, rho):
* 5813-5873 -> 0.322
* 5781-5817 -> 0.318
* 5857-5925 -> 0.339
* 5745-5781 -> 0.326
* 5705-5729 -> 0.337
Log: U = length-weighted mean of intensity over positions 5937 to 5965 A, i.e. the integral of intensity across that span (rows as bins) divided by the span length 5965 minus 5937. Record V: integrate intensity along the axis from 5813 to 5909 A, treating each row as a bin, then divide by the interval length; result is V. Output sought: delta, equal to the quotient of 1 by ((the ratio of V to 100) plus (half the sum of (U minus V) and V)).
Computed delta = 0.67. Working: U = 2.95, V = 2.73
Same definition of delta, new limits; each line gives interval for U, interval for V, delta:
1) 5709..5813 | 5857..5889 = 0.66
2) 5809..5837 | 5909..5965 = 0.64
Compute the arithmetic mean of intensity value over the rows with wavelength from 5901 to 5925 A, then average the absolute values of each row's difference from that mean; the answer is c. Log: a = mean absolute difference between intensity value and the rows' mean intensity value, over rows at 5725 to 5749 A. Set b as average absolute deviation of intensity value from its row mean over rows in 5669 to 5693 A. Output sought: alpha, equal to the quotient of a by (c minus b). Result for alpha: 1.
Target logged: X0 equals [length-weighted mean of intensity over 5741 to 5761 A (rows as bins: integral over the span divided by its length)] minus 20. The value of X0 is -17.0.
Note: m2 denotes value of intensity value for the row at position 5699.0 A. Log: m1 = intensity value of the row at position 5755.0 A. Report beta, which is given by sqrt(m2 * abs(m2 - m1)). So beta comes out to 0.7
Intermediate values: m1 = 3.056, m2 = 2.864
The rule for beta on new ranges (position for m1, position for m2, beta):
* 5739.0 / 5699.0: 0.2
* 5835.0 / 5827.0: 0.3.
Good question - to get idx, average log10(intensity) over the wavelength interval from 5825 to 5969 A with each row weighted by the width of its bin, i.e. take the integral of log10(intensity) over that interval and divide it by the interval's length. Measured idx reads 0.439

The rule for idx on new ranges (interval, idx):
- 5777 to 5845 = 0.483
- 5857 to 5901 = 0.375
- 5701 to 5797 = 0.471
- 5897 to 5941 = 0.440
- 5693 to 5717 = 0.460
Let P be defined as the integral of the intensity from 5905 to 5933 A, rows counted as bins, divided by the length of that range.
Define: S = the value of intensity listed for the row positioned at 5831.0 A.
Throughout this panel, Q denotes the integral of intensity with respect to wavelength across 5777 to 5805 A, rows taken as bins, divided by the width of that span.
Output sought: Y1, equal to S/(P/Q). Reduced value 3.1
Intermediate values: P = 2.873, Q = 2.98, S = 3.034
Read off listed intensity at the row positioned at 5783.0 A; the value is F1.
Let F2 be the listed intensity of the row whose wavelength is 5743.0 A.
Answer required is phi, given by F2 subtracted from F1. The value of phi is -0.1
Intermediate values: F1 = 2.88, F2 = 2.938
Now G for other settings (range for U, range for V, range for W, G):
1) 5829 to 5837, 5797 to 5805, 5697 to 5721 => 0.170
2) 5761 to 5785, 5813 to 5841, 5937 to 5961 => 0.176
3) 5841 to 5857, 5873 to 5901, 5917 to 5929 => 0.244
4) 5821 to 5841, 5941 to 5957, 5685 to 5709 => 0.176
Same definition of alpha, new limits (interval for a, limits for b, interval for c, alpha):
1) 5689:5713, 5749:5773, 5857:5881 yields 1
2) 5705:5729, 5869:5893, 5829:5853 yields 0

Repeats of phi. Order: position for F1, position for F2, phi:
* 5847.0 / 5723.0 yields 0.0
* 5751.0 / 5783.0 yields 0.2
